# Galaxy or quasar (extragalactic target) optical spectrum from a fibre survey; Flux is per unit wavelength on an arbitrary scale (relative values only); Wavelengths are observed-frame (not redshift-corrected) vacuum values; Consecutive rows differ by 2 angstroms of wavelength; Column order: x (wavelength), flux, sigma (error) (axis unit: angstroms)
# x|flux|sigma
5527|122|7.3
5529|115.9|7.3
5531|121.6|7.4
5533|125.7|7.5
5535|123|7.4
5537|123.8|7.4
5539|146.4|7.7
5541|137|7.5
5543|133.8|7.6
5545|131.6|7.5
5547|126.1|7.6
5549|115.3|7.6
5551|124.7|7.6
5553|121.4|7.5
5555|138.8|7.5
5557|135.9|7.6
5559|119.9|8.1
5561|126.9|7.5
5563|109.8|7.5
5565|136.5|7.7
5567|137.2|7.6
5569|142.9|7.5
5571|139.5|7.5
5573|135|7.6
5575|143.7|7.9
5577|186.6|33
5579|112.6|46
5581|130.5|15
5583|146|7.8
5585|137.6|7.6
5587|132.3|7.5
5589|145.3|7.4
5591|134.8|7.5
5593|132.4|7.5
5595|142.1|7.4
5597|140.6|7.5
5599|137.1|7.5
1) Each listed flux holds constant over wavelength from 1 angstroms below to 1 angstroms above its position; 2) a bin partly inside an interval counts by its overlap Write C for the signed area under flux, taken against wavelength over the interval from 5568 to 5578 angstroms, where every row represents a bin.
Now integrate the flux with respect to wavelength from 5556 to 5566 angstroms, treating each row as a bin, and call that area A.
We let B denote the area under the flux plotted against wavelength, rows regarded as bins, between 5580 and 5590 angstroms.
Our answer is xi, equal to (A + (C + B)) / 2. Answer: 2068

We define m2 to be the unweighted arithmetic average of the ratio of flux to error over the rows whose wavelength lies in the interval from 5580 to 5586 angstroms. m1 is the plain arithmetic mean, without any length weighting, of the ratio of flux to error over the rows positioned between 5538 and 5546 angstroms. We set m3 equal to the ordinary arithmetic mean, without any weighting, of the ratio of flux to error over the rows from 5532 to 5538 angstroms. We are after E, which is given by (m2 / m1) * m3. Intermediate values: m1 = 18.1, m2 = 15.2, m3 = 16.70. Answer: 14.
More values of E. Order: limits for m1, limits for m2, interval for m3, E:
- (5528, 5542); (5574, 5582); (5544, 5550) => 8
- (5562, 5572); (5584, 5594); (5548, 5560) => 17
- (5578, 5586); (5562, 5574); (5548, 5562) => 24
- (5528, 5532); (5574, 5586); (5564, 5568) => 13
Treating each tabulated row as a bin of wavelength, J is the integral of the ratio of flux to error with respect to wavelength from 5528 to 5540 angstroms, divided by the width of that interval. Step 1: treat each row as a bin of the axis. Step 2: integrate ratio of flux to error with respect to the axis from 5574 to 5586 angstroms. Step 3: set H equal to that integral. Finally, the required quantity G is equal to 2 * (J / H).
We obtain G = 0.235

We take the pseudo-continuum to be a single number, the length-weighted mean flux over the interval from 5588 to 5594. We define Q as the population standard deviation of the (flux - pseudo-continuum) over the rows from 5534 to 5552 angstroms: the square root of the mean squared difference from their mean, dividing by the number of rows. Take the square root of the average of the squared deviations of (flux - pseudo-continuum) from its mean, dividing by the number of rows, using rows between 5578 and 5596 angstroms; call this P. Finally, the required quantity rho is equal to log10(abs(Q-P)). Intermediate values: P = 9.5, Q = 8.7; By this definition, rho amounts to 0.0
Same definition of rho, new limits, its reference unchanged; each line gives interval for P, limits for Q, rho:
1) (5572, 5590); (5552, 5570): 0.9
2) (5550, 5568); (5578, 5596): -0.7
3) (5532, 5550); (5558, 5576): 0.3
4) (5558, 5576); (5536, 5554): 0.3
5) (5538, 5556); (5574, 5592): 1.0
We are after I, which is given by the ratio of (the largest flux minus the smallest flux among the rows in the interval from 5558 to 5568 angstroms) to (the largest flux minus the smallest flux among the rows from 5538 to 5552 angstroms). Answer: 0.9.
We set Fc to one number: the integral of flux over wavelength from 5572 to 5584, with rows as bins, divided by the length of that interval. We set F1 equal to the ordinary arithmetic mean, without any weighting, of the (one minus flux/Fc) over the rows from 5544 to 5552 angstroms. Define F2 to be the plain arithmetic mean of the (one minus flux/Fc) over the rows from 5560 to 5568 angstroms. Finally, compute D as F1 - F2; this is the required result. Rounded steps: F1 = 0.126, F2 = 0.10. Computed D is 0.02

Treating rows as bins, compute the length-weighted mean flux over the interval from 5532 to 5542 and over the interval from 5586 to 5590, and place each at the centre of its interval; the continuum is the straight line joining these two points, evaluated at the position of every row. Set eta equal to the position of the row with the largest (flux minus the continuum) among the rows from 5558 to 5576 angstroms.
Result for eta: 5569 angstroms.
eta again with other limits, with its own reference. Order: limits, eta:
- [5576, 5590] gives 5577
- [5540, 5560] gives 5541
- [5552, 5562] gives 5555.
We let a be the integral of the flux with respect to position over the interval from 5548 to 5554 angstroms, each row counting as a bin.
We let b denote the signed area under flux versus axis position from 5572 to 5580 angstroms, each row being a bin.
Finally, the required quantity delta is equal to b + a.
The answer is 1879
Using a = 723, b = 1156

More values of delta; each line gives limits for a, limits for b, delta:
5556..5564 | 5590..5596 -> 1804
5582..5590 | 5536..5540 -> 1663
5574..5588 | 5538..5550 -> 3559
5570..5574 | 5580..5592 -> 2202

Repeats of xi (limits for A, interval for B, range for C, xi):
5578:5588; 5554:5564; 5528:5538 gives 1900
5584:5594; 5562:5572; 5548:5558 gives 1984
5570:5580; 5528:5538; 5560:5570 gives 1981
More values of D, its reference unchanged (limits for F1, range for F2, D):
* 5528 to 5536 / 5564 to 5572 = 0.12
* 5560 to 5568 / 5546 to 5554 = -0.04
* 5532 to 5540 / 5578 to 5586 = 0.01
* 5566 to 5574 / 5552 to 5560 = -0.07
